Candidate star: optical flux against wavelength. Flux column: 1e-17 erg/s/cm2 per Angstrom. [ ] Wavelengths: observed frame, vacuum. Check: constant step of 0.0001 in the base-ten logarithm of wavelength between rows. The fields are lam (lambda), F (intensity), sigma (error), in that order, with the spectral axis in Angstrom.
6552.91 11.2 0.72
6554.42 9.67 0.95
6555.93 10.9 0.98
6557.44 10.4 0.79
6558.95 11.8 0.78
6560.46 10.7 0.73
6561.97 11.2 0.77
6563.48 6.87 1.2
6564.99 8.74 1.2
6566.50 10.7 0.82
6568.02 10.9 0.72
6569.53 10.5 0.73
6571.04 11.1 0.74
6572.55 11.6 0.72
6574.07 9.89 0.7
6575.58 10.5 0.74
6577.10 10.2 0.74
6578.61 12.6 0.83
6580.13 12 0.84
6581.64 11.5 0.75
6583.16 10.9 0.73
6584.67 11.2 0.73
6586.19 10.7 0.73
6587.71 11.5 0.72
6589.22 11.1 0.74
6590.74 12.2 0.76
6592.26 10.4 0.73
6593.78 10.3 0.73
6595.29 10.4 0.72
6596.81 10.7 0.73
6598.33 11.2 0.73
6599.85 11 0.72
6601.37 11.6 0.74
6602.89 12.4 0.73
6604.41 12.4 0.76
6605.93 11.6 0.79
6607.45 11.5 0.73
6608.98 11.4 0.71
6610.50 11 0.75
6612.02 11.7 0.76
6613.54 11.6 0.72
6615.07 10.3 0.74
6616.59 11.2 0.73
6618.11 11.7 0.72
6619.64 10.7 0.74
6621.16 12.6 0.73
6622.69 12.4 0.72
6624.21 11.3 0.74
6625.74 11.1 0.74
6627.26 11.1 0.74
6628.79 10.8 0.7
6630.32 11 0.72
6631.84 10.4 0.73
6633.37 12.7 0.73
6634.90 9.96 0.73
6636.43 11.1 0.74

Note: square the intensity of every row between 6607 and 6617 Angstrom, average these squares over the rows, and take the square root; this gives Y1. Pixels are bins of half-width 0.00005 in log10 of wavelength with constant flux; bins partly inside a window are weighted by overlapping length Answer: 11.3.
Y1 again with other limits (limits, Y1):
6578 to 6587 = 11.5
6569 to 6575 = 10.8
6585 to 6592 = 11.4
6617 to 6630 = 11.5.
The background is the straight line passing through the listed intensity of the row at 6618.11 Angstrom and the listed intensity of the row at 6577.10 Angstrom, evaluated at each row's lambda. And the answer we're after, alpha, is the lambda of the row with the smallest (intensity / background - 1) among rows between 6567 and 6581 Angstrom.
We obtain 6574.07 Angstrom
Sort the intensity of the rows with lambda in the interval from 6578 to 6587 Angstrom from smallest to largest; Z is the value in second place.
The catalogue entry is 10.9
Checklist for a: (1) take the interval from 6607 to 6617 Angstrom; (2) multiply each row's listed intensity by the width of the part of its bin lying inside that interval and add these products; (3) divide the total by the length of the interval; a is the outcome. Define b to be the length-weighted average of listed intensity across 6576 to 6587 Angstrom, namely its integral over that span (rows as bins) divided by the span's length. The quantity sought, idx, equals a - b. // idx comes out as 0.0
